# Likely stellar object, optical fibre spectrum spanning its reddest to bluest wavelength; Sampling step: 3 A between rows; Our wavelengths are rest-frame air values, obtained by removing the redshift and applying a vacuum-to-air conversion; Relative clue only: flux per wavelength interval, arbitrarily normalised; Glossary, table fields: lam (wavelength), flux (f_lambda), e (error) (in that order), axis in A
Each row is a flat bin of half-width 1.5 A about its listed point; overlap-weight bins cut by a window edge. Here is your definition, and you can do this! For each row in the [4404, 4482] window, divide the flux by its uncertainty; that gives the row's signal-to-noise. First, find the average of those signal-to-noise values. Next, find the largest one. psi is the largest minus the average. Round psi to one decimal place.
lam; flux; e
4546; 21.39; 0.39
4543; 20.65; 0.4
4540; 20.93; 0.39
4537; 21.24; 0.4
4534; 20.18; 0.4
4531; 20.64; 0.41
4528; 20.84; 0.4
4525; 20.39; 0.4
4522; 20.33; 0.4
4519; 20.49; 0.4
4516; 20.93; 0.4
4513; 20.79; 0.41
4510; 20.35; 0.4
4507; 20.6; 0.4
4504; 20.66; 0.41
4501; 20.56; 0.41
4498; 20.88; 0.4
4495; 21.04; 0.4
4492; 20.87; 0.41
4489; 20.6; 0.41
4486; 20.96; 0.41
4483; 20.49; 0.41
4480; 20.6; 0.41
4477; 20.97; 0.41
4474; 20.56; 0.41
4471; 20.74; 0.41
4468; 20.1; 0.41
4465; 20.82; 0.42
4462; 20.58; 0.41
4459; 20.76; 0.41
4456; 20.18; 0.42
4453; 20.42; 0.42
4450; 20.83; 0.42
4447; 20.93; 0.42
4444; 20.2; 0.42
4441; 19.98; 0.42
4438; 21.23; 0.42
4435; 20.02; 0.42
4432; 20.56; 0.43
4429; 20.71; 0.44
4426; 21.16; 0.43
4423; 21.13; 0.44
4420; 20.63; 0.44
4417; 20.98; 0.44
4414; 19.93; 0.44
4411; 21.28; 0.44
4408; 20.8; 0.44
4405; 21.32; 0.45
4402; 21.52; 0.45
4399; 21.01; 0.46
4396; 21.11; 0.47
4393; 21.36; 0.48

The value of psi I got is 2.4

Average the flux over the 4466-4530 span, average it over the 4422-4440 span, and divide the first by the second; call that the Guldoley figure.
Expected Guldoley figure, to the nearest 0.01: 0.99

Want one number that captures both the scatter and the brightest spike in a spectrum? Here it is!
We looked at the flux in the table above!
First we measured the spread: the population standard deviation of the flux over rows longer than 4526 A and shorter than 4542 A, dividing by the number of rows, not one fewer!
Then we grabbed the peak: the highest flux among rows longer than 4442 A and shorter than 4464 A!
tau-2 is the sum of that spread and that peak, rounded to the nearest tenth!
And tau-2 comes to 21.3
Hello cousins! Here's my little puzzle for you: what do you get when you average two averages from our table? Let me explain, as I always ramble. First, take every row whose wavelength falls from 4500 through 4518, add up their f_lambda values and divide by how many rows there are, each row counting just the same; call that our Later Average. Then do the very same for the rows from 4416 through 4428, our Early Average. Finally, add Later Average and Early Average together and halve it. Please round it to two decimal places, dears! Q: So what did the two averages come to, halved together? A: 20.81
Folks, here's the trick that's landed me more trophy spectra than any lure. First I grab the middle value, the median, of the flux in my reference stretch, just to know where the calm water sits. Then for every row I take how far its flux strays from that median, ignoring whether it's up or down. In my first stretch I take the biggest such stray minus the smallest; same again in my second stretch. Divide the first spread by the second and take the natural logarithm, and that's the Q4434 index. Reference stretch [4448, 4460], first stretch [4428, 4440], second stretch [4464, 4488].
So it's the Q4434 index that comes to 0.24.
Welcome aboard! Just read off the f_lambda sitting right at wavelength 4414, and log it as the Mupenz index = 19.93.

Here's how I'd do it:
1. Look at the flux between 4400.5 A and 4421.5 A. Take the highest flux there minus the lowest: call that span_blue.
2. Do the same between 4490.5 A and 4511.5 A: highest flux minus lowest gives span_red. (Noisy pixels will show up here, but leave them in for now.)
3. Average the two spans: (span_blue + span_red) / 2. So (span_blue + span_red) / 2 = 1.1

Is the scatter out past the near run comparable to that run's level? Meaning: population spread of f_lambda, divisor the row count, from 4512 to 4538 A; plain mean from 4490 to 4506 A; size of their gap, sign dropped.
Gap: 20.5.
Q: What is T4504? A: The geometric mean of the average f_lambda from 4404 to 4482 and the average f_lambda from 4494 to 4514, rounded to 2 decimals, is 20.68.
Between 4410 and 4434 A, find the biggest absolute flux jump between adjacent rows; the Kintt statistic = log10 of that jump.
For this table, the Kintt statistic 0.1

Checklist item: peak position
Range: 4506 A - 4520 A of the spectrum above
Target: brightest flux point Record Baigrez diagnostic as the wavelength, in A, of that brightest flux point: 4516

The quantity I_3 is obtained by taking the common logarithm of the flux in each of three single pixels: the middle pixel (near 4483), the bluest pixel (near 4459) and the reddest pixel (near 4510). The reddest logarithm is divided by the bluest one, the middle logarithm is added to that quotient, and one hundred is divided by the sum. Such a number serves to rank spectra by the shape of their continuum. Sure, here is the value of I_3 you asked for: 43.4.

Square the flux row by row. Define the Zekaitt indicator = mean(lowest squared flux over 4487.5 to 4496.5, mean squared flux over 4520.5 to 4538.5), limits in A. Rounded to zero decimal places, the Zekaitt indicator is 424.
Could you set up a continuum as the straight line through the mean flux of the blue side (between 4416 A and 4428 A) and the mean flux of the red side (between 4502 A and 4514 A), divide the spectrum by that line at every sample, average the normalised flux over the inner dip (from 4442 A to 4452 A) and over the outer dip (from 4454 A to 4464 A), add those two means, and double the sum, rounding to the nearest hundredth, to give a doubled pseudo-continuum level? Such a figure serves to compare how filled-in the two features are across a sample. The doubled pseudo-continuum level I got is 3.95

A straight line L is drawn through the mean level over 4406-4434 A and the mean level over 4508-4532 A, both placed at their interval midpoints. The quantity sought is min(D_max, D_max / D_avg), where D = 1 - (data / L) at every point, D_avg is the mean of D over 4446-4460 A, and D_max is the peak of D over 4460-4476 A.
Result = 0.029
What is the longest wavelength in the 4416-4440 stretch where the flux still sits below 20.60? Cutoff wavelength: 4435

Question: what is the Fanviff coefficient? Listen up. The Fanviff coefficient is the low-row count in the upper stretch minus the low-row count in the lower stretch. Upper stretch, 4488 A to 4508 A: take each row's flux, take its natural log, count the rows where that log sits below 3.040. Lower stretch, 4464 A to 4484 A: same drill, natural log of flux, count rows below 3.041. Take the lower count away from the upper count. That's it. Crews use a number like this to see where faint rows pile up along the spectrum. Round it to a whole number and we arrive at 0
